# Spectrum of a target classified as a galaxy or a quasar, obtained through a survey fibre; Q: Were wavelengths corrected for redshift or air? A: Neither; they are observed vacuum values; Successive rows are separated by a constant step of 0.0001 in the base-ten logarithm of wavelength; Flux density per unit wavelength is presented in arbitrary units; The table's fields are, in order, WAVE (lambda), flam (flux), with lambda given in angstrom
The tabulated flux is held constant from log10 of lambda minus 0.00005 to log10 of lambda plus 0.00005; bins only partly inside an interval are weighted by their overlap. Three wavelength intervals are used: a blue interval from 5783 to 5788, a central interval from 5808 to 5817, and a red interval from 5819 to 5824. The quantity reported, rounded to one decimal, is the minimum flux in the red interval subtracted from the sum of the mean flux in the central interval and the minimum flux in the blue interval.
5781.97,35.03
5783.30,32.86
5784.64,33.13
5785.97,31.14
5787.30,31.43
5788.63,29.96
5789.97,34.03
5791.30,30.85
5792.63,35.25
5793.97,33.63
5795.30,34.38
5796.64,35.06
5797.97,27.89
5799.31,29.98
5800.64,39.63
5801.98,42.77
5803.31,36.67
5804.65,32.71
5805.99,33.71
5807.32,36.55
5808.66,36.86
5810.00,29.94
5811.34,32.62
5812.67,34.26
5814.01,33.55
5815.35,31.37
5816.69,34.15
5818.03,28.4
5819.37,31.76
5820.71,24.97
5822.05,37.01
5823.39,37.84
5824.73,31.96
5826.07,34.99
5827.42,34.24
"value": 39.4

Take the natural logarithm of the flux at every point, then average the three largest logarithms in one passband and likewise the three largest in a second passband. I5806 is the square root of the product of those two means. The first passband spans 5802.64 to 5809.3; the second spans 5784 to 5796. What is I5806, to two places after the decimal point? 3.57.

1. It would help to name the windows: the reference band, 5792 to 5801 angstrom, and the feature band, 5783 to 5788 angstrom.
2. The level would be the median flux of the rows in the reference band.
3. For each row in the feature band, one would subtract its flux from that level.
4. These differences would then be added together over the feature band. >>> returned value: 9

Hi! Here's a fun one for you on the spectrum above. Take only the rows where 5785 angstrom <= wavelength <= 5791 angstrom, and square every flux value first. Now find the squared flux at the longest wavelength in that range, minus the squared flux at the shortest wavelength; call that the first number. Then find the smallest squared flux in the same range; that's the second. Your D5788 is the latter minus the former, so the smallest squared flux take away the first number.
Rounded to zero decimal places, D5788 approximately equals 709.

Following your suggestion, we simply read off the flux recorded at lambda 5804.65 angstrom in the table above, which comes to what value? 32.71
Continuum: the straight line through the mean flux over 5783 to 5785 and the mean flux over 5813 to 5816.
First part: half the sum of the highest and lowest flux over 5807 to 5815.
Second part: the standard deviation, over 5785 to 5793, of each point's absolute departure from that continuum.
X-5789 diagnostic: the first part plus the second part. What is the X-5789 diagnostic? 34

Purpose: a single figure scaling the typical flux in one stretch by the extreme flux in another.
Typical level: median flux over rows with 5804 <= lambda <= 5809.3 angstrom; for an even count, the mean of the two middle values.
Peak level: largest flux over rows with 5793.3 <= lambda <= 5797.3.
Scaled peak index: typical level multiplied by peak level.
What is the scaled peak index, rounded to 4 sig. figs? 1232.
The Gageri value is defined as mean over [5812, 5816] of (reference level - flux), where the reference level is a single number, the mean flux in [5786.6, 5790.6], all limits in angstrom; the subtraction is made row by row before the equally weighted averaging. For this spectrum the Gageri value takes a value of -1.3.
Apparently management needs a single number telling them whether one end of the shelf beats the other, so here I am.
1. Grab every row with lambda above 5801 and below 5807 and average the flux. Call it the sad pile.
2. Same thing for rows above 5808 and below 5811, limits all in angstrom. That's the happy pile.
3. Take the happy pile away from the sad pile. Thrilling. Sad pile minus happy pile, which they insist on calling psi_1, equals 3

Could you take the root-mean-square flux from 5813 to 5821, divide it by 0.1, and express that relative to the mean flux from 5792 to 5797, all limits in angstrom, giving 8.9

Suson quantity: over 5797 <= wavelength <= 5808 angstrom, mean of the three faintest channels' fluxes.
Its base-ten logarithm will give 1.480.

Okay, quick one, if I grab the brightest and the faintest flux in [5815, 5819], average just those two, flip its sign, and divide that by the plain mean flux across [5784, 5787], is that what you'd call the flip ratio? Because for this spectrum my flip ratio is -0.97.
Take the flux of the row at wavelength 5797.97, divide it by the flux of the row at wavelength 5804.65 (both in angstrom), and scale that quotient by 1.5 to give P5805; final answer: 1.28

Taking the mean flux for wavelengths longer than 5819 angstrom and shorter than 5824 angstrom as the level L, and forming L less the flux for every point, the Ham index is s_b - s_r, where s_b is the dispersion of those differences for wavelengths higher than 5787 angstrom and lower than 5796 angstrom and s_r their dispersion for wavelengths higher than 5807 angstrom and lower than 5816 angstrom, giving -0.5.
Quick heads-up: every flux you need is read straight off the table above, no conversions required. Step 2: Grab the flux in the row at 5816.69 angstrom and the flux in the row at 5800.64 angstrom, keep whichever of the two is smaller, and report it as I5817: 34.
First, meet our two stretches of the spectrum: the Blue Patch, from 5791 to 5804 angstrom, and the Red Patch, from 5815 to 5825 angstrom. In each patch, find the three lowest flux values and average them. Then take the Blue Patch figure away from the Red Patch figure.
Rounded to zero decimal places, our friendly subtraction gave -1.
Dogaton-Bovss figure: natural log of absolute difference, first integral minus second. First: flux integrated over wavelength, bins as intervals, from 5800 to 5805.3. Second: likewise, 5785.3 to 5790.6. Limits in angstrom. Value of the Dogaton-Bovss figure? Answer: 3.5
